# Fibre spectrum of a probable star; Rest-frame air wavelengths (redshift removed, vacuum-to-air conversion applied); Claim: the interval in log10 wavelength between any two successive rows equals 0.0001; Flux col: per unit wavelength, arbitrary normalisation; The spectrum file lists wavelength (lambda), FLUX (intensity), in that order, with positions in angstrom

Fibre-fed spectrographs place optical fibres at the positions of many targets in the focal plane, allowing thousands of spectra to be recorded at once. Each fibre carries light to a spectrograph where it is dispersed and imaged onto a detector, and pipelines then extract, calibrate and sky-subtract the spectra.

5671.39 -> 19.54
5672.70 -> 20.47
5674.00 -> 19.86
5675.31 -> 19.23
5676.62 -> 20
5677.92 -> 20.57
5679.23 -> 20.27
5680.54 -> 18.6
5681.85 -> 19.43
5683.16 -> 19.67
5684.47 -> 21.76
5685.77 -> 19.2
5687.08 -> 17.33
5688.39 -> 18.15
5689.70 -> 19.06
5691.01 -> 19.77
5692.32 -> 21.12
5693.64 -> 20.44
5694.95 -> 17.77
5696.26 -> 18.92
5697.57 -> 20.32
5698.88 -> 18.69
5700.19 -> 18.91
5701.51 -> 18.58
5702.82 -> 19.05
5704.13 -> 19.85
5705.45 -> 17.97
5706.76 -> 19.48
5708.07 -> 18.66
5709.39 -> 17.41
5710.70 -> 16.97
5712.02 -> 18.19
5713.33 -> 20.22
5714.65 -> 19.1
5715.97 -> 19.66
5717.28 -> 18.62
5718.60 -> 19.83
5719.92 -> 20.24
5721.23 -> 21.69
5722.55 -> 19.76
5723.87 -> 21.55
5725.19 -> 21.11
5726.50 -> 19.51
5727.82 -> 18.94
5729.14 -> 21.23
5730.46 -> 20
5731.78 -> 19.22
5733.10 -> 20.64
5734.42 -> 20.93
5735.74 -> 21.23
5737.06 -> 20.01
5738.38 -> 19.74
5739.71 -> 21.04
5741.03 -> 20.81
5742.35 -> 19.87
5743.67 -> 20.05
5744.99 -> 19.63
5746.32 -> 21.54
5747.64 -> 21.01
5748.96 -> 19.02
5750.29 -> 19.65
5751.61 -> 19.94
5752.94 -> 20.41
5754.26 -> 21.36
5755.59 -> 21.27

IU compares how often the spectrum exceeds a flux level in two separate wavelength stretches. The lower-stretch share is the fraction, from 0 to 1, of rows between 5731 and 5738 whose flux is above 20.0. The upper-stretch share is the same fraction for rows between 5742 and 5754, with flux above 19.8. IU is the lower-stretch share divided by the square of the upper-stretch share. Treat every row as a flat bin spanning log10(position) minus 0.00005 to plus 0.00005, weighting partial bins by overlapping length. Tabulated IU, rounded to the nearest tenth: 1.8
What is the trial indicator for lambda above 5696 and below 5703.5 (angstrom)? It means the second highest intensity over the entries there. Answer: 19.05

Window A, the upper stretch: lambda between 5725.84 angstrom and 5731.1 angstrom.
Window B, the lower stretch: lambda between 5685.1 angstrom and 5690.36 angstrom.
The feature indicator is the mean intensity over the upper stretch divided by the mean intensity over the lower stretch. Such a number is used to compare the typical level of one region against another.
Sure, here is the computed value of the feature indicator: 1.08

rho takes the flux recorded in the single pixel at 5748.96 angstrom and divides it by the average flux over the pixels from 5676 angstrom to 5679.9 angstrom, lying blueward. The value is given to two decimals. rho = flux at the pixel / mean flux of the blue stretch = 0.94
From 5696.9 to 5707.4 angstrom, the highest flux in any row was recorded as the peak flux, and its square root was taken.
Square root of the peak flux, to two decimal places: 4.51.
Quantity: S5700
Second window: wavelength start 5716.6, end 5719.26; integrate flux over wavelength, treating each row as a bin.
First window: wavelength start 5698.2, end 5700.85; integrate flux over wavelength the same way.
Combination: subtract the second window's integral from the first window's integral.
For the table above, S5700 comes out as -1.3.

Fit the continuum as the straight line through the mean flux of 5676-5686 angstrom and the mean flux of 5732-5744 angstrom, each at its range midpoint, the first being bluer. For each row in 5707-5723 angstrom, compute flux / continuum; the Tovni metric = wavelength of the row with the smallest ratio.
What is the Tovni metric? 5710.70 angstrom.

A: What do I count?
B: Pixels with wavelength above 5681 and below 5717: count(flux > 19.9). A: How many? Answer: 5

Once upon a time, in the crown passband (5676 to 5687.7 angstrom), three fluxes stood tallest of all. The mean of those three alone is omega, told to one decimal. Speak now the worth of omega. 20.9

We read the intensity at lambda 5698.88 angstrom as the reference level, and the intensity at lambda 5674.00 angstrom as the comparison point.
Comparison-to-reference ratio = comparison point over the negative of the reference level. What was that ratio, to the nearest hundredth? -1.06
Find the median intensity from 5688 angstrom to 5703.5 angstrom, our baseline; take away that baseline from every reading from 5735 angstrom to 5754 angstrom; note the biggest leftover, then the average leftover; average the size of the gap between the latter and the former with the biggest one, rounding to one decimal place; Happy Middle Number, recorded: 1.9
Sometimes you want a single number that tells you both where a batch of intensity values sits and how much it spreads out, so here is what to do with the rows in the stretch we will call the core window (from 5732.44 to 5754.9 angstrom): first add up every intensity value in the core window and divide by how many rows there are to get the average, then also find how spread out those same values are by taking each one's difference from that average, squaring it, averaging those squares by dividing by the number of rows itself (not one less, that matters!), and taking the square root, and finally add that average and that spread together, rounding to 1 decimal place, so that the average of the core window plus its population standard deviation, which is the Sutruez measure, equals 21.1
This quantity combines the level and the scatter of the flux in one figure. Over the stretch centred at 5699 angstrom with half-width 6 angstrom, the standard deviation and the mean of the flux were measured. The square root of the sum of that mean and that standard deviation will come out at 4.47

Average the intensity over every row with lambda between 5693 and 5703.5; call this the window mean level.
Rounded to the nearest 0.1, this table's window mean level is 19.1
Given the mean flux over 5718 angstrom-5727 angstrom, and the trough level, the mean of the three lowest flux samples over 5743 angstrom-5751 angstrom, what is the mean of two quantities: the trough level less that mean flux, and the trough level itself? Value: 9.2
